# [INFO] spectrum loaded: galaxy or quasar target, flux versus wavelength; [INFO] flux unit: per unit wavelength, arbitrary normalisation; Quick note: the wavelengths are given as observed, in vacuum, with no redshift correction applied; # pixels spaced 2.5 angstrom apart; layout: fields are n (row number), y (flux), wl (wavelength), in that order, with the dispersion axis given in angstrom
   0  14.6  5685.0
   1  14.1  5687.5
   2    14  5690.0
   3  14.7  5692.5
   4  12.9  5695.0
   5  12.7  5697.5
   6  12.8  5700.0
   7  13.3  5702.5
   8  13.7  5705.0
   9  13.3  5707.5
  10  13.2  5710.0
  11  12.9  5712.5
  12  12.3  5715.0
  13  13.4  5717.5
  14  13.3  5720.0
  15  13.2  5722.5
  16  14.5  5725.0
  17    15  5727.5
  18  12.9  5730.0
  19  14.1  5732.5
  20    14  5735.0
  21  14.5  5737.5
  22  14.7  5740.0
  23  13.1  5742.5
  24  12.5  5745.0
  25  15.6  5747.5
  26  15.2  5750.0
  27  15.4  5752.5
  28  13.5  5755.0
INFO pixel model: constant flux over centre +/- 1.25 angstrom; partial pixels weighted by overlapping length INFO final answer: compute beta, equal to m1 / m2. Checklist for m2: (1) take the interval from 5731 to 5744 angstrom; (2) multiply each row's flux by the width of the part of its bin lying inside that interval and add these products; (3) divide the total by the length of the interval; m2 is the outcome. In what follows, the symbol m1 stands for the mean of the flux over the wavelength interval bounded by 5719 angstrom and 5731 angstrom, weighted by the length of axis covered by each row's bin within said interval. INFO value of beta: 0.98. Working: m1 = 13.8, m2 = 14.0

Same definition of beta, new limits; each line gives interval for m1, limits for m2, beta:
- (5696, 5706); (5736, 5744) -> 0.93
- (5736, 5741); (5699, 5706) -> 1.10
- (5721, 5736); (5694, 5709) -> 1.06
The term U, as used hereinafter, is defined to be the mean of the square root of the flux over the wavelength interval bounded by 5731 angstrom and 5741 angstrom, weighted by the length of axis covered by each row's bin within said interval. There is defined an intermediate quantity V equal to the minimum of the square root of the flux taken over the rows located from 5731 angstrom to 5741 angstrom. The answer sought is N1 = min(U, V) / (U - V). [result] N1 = 101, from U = 3.78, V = 3.74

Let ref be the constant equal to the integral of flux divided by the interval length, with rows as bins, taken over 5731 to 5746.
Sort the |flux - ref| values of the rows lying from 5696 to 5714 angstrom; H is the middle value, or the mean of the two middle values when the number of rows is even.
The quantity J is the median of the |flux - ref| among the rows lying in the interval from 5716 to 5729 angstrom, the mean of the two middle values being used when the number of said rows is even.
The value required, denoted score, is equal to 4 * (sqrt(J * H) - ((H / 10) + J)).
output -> -0.25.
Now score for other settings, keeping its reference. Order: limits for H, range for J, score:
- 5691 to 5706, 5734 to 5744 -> 0.01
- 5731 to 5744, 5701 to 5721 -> 0.02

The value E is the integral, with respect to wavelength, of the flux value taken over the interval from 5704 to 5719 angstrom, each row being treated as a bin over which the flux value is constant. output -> 197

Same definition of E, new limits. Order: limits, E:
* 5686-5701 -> 203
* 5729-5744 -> 208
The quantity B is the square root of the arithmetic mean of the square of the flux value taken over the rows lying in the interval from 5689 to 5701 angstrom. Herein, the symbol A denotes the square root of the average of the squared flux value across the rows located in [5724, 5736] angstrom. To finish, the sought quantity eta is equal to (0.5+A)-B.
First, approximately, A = 14.1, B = 13.44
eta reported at 1.2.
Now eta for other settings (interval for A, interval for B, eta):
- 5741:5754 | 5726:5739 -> 0.8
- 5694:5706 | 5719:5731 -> -0.2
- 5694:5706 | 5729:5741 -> -0.5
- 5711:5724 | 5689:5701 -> 0.1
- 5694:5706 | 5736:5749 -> -0.5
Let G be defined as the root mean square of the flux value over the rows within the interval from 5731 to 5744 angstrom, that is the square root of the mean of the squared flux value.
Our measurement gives 14.1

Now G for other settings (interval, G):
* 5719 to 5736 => 13.9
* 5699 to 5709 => 13.3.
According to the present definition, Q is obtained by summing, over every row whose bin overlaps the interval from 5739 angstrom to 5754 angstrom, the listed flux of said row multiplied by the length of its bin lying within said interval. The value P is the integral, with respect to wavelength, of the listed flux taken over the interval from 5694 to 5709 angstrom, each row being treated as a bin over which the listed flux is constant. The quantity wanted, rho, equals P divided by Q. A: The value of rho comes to 0.91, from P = 197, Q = 216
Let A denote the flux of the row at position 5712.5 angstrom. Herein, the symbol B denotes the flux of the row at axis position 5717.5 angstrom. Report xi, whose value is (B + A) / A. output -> 2.04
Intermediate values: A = 12.9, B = 13.4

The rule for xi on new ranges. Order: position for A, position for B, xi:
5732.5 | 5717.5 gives 1.95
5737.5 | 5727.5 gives 2.03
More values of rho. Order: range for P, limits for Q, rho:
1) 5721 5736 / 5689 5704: 1.04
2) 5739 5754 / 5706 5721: 1.10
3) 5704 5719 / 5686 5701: 0.97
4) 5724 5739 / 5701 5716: 1.08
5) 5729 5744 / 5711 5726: 1.05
